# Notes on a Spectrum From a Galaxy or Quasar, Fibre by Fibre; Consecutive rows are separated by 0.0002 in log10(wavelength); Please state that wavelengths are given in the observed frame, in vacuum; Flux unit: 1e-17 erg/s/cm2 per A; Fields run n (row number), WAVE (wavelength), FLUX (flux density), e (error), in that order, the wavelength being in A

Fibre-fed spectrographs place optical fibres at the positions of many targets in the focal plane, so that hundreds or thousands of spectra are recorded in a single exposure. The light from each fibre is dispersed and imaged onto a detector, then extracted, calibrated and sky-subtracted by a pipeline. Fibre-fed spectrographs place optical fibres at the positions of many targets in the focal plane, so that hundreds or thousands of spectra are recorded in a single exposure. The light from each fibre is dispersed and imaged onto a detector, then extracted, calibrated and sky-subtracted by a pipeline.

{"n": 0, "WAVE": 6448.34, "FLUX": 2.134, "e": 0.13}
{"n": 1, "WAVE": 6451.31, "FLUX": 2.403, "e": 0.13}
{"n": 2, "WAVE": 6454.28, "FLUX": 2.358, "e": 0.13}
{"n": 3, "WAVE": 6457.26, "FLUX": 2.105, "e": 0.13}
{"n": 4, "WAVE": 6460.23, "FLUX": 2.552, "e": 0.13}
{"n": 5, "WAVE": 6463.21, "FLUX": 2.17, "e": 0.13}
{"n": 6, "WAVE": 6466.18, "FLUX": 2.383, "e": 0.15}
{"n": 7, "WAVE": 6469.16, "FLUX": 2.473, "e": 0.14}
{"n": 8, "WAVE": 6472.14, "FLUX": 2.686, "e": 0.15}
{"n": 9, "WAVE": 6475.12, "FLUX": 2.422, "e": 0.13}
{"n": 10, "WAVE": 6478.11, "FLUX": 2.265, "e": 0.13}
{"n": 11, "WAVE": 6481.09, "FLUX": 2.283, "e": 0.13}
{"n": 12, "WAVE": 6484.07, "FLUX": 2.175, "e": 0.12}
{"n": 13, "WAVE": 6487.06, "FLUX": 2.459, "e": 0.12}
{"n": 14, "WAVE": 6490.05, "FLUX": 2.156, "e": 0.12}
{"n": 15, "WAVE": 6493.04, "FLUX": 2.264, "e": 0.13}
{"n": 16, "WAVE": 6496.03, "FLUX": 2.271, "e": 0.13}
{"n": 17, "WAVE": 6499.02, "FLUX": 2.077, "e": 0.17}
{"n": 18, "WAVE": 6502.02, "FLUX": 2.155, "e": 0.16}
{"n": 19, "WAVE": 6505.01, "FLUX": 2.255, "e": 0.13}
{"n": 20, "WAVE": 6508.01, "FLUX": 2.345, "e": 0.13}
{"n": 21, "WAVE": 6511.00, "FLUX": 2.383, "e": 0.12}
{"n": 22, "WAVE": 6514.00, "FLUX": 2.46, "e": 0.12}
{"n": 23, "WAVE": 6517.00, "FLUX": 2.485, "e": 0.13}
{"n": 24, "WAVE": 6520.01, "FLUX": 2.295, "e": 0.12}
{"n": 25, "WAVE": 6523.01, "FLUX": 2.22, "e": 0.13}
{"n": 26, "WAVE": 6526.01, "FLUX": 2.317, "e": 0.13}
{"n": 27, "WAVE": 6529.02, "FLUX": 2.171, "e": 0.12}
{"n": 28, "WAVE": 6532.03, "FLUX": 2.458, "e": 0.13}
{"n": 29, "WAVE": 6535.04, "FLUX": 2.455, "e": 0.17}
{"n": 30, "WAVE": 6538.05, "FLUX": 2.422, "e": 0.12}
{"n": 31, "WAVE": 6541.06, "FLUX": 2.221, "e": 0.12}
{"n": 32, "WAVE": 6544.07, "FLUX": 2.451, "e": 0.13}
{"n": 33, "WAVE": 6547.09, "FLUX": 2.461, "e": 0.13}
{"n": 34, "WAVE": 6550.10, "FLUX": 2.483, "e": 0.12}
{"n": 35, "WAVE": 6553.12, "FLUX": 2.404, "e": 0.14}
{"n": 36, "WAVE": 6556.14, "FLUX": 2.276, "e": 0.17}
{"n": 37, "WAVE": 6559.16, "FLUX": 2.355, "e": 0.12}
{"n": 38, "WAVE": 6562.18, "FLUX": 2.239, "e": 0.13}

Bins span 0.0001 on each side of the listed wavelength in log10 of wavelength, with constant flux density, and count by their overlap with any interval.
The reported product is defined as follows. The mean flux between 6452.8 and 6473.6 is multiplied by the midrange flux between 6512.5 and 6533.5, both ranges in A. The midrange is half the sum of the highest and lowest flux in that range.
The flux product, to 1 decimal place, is 5.6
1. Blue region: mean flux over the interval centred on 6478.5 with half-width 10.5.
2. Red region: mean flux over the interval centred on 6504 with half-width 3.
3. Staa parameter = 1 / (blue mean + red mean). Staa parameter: 0.217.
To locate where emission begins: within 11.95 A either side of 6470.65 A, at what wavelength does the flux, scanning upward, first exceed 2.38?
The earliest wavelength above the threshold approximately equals 6460.23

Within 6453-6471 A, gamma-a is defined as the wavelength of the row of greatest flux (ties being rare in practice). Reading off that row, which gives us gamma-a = 6460.23 A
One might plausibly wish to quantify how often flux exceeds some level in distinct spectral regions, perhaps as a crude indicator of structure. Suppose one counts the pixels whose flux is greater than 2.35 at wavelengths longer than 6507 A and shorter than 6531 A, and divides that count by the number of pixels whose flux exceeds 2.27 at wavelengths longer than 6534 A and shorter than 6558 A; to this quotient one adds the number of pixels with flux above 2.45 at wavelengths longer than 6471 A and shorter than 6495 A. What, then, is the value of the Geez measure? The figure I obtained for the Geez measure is 2.43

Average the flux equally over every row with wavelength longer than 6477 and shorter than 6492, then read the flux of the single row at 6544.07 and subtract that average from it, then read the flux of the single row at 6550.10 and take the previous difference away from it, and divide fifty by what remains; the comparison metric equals 21.7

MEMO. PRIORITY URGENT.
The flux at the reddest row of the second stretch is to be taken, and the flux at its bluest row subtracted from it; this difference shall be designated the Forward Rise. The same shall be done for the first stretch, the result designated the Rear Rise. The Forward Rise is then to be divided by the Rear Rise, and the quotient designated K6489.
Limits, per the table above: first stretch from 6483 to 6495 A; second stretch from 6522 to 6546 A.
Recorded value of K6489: 2.6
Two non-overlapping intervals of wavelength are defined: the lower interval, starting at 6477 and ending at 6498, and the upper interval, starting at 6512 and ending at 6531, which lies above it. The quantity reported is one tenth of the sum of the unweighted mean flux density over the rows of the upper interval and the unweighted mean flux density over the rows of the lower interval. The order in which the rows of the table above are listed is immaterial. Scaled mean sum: 0.459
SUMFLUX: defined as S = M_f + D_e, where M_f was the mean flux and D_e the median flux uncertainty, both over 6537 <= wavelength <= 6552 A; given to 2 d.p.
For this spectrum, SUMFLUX 2.53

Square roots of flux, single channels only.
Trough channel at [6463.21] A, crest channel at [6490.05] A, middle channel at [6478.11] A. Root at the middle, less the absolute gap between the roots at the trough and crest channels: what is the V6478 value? 1.50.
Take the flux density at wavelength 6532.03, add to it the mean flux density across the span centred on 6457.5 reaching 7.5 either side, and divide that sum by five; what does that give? 0.955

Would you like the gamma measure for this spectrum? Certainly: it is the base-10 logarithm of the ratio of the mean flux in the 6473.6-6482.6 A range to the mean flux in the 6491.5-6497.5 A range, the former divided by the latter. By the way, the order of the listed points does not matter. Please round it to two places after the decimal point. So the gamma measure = 0.01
